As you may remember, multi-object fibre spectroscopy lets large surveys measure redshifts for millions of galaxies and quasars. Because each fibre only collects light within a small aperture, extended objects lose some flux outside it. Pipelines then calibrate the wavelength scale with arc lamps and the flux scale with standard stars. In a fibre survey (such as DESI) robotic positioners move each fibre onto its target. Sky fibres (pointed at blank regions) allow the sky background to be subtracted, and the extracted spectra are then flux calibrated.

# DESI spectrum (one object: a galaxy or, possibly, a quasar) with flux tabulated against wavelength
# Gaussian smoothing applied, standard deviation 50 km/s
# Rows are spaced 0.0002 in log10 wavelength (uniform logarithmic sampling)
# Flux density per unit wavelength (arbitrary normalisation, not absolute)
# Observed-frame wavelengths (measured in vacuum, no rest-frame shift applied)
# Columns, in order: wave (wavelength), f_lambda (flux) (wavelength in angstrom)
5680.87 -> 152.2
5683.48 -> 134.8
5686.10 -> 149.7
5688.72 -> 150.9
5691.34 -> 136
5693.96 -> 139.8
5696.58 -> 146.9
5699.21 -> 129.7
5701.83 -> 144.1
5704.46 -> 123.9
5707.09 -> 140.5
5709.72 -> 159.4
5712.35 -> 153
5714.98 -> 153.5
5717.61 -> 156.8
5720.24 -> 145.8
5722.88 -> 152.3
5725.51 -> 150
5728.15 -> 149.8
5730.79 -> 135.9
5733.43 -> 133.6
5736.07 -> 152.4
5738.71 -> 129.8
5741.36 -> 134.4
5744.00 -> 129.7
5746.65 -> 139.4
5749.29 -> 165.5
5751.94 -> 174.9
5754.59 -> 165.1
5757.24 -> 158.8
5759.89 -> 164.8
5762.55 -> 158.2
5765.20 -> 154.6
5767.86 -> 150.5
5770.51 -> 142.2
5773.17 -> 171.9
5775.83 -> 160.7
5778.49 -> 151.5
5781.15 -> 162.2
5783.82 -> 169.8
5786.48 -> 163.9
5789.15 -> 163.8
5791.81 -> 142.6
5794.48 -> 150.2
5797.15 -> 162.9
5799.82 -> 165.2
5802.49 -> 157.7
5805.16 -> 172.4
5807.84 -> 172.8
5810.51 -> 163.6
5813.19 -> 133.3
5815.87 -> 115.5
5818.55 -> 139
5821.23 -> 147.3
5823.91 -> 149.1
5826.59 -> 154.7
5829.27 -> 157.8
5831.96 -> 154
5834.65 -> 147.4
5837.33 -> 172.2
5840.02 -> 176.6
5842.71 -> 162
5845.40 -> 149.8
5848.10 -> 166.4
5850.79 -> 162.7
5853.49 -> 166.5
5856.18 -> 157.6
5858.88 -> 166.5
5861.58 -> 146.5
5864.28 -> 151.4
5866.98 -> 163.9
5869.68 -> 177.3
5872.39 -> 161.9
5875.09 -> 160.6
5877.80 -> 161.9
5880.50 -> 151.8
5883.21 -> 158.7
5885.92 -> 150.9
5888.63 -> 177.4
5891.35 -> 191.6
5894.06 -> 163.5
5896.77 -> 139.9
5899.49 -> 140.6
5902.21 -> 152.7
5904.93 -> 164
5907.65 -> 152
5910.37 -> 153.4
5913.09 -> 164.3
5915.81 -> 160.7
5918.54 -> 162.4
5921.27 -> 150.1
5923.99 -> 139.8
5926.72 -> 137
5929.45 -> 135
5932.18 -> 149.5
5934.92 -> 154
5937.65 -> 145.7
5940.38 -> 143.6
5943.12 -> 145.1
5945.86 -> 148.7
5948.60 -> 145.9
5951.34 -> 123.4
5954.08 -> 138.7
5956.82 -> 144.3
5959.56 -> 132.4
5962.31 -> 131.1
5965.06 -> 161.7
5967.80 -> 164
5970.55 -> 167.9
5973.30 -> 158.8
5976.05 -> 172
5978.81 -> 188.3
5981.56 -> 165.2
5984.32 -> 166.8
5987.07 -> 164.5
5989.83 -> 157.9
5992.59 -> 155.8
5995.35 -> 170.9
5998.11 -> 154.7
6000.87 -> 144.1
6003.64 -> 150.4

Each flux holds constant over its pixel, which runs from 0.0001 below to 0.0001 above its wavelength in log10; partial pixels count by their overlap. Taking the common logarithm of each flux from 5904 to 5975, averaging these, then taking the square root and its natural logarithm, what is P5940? 0.388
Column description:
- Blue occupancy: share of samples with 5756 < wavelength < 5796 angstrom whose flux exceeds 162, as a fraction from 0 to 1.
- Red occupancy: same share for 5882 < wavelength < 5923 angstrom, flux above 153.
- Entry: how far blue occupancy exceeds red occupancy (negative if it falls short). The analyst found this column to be -0.2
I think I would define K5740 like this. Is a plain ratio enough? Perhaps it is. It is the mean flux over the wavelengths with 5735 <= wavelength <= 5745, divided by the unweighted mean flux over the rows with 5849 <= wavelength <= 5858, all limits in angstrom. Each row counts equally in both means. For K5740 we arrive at 0.84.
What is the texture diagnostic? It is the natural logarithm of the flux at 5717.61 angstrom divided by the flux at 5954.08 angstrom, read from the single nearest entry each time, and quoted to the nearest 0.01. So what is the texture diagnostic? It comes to 0.12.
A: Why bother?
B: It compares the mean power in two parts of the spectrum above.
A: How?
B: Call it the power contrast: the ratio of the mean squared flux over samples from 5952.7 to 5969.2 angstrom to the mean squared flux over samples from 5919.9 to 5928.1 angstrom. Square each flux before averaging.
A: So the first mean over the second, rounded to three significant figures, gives 1.05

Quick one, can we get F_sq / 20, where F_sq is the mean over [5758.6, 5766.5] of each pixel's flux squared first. 1268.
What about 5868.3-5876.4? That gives 1391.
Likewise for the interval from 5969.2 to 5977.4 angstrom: 1383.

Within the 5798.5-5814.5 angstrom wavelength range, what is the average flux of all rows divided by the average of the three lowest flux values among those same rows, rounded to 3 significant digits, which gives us 1.06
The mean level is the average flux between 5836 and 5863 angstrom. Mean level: 163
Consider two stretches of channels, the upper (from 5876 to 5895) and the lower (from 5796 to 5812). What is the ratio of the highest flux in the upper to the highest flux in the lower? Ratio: 1.11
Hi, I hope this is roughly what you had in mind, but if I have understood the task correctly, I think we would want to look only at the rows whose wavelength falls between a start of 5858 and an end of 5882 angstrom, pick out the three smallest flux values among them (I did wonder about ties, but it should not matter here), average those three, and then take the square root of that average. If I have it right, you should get 12.2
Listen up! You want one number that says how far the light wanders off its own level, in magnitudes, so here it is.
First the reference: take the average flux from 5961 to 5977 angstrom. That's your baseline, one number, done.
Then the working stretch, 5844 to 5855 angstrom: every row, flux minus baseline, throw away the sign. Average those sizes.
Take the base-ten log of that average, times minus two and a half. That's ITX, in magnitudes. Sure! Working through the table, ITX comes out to -2.1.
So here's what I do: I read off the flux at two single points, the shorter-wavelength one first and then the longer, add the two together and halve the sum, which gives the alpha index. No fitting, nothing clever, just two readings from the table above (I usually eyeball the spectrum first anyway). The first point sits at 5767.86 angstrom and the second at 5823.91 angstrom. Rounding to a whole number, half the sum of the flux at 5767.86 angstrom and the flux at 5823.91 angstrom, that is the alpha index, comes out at 150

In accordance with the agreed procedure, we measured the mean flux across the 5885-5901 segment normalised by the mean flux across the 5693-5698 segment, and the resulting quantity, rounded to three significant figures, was 1.12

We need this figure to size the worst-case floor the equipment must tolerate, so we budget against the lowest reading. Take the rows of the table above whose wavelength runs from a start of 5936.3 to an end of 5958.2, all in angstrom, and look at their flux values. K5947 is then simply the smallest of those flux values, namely 123.4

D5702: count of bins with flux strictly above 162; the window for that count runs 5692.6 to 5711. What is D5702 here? 0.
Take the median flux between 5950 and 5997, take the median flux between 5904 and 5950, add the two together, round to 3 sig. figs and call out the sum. 311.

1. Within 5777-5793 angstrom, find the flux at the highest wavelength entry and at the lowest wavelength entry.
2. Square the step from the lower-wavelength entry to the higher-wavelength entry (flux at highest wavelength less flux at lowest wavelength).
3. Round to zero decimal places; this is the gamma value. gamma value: 79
